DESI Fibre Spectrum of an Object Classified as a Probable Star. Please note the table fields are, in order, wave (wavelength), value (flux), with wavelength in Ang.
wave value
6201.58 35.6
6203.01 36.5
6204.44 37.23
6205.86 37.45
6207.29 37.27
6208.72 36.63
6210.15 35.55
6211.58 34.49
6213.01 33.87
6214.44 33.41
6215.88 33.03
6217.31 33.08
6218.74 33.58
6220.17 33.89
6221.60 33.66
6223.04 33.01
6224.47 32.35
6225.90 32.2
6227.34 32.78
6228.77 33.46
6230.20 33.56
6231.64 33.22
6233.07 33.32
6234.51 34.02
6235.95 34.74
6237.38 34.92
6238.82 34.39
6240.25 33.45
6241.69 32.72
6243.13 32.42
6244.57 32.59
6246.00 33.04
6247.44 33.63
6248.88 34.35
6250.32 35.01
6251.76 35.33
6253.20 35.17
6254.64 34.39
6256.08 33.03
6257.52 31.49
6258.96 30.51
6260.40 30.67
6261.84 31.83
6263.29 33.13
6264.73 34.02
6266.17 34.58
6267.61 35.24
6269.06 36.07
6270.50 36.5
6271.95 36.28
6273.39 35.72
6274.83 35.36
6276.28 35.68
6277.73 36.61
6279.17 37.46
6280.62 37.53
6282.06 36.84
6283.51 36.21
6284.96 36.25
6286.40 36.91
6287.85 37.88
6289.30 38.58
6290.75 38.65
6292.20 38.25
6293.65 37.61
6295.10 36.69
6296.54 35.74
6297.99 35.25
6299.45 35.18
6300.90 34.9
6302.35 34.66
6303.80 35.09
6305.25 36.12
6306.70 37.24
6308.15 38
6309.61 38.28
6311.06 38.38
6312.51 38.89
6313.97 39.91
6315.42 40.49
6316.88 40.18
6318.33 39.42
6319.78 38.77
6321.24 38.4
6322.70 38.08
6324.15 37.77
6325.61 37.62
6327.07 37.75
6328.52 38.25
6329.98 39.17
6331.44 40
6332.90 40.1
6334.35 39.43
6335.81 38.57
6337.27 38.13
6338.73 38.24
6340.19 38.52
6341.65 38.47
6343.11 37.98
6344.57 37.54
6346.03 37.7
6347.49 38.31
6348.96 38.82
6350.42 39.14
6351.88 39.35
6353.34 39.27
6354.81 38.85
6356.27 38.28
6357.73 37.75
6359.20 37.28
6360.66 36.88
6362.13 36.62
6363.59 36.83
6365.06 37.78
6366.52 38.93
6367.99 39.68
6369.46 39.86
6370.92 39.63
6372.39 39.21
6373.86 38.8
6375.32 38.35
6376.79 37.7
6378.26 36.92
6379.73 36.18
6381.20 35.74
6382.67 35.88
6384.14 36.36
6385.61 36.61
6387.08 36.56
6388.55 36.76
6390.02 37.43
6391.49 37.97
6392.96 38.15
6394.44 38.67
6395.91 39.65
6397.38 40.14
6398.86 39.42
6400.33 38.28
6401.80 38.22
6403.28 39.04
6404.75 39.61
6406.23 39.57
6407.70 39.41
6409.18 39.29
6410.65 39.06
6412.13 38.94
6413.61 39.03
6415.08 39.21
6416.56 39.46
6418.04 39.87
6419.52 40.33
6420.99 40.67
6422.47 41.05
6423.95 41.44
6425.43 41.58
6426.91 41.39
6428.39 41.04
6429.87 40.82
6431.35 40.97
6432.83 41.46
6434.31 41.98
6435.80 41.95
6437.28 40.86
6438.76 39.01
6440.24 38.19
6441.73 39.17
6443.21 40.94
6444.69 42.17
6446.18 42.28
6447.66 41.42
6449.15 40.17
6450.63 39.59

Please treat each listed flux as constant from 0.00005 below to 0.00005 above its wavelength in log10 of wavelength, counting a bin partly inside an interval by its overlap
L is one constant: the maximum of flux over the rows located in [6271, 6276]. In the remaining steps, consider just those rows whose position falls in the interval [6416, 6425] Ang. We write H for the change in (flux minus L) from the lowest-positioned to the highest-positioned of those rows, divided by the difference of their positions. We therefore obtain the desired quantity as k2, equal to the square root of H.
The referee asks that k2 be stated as 0.52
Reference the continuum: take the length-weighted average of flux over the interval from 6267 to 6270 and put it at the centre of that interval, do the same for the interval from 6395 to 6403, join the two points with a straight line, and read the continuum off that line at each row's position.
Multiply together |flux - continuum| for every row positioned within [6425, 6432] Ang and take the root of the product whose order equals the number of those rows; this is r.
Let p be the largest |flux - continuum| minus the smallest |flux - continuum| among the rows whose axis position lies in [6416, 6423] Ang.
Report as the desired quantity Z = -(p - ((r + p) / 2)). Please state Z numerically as 0.0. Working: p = 1.2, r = 1.22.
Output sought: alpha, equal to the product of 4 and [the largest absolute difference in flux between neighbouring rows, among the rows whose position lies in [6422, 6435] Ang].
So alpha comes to 2.1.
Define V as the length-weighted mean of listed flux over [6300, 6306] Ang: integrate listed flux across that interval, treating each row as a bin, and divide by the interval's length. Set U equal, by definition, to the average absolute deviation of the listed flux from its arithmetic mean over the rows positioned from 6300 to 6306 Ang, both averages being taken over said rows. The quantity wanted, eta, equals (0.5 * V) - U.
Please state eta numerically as 17.2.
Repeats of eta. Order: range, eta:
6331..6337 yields 19.2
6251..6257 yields 16.4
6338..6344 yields 19.0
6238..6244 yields 15.9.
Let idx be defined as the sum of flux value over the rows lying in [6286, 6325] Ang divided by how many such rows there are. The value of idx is 37.6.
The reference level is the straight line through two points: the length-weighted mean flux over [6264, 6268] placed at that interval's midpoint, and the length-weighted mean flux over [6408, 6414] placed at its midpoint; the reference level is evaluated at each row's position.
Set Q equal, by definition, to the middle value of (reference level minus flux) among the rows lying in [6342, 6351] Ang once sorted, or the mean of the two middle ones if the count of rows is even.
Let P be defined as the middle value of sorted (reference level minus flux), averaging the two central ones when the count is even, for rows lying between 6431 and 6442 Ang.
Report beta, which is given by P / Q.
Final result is 1.04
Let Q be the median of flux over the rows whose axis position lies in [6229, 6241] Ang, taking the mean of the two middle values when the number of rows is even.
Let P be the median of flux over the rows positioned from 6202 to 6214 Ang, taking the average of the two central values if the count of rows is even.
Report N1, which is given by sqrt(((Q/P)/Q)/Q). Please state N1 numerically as 0.0284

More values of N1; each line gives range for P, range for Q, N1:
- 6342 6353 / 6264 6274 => 0.0270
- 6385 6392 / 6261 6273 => 0.0279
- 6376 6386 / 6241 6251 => 0.0289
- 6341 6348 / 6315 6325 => 0.0261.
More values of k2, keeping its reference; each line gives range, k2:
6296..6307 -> 0.38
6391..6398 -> 0.61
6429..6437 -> 0.44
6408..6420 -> 0.32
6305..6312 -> 0.62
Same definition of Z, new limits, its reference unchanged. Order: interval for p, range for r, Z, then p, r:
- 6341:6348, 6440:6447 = 0.3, 0.8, 1.38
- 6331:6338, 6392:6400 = -0.8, 2.1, 0.55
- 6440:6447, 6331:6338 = 0.1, 1.4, 1.58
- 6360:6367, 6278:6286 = -0.3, 1.1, 0.48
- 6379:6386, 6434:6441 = 0.3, 0.8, 1.44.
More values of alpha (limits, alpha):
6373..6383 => 3.1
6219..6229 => 2.7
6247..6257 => 5.4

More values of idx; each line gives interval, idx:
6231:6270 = 33.6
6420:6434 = 41.2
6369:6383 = 37.8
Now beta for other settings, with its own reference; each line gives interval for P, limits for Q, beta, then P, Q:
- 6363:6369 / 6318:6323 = 0.29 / -0.7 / -2.3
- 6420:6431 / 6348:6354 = 0.84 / -1.6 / -1.9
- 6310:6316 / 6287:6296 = 1.23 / -3.3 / -2.7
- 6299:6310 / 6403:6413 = -0.33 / 0.1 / -0.3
